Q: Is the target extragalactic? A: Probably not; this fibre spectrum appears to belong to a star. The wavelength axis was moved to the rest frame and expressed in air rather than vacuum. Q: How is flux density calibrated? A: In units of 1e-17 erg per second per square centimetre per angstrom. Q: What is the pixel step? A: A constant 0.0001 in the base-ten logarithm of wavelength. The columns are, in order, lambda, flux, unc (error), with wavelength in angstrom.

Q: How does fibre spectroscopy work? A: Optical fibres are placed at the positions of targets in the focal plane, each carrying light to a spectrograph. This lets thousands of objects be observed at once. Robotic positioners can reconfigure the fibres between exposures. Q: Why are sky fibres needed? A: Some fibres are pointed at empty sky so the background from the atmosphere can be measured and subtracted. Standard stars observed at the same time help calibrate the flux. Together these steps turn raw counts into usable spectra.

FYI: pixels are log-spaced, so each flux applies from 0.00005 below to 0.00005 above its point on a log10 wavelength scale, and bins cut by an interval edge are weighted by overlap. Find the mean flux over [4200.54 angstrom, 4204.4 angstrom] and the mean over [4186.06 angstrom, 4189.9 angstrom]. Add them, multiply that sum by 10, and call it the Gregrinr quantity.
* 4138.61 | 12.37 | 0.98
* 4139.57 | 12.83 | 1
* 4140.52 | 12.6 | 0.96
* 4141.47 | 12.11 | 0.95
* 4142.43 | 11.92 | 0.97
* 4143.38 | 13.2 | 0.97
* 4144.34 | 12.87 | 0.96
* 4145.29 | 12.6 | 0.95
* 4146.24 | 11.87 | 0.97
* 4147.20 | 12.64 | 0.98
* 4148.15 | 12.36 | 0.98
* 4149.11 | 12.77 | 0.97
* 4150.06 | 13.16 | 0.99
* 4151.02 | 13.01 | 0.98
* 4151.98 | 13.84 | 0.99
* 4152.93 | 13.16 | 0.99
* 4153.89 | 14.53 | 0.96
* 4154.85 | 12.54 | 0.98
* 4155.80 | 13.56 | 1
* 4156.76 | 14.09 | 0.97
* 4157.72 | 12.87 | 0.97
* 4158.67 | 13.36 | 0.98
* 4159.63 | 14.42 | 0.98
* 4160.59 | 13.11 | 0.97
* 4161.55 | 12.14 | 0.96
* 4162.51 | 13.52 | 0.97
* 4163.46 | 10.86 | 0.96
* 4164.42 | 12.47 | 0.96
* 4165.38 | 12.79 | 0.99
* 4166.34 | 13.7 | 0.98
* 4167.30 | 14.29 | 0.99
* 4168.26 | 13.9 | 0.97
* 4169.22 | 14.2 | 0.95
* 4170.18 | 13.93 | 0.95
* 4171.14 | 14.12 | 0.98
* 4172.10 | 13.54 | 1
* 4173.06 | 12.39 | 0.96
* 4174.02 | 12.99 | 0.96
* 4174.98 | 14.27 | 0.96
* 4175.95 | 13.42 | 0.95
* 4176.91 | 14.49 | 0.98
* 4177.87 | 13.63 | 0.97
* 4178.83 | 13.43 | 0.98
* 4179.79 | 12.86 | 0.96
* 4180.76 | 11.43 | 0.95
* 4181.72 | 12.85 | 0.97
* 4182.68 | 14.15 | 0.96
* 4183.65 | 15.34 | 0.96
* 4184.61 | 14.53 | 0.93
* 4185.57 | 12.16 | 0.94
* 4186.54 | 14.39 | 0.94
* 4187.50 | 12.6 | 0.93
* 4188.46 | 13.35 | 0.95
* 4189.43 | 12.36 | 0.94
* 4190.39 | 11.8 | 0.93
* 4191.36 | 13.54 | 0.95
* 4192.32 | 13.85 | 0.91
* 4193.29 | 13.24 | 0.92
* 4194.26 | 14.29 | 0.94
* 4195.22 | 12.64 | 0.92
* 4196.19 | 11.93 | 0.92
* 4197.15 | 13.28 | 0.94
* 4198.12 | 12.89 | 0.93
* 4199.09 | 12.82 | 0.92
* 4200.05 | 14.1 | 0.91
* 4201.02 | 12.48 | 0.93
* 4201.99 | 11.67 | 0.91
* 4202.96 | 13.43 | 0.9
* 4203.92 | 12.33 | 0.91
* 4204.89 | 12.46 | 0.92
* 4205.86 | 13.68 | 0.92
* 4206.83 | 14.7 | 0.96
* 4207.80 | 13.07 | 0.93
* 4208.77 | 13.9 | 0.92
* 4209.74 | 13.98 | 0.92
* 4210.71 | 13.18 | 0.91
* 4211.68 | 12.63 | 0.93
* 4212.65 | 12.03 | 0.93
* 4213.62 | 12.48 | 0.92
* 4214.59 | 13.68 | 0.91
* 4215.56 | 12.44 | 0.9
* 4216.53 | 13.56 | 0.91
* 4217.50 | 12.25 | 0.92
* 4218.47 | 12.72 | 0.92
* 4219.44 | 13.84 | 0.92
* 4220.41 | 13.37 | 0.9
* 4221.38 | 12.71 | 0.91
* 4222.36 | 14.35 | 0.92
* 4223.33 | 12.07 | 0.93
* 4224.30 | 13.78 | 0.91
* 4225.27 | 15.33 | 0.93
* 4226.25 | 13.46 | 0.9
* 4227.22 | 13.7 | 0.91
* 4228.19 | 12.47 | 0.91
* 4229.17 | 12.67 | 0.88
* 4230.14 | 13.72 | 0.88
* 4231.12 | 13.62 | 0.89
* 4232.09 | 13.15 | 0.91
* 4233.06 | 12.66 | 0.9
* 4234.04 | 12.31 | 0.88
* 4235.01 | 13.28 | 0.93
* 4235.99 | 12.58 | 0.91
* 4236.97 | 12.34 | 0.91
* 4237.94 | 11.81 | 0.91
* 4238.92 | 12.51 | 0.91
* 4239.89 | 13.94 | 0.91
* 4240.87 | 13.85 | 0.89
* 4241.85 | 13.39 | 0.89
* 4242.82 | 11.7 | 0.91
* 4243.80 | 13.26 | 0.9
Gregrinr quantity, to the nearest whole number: 257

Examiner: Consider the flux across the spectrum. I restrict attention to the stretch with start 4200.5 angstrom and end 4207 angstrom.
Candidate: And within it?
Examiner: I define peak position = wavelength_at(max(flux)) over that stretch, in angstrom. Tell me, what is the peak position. 4206.83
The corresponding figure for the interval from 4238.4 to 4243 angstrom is 4239.89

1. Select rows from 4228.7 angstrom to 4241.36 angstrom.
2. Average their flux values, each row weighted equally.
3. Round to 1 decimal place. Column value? 13.0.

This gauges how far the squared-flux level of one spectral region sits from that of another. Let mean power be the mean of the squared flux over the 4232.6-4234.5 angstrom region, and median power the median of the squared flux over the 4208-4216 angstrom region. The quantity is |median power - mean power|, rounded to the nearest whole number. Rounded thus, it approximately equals 11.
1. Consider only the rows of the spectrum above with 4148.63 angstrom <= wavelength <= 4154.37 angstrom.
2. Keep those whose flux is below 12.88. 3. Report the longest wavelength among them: 4149.11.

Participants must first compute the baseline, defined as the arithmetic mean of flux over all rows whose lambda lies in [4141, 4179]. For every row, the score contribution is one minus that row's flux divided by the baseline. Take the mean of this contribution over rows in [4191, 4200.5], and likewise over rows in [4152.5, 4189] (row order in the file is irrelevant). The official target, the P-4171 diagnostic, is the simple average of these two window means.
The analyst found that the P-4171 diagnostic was -0.010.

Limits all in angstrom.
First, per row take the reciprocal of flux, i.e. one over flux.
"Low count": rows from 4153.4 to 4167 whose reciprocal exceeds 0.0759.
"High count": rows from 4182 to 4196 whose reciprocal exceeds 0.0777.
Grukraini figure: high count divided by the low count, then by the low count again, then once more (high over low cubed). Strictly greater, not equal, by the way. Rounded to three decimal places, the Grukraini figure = 0.015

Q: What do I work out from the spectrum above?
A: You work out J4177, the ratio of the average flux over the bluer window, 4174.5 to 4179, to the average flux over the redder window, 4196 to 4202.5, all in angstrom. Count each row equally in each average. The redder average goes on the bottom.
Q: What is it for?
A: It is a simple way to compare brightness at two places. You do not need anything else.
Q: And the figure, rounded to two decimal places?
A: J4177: 1.09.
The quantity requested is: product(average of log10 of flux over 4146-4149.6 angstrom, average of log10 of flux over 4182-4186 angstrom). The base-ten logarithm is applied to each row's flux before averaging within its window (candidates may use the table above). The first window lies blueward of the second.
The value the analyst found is 1.25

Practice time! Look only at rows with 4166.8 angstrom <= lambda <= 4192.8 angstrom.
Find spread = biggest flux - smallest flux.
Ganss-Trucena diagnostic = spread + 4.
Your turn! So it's 7.91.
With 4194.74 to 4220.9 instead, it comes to 7.03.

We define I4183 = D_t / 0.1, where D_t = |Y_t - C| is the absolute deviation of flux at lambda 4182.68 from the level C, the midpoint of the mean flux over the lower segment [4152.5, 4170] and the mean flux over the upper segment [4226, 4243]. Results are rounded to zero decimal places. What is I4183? 10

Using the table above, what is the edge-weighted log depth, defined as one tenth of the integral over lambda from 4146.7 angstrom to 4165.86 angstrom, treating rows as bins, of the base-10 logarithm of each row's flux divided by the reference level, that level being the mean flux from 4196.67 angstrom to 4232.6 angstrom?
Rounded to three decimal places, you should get -0.010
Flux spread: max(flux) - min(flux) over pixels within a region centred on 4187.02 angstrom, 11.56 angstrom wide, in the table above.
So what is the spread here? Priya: 3.54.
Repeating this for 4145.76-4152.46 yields 1.97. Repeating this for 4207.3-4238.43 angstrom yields 3.52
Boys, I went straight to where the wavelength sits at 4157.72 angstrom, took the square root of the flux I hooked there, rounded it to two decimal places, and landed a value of 3.59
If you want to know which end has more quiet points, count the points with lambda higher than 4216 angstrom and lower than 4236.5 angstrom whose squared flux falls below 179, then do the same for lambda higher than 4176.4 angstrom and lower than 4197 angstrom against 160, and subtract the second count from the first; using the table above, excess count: 5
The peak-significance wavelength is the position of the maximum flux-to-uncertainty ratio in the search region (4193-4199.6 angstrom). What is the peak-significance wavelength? 4194.26 angstrom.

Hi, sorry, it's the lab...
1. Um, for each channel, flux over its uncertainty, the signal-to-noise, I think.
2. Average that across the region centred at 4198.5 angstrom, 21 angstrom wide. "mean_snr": 14.1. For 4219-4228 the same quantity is 14.9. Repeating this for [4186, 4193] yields 14.0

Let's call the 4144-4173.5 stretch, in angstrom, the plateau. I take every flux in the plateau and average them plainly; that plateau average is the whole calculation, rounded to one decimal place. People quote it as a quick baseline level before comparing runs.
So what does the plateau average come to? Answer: 13.2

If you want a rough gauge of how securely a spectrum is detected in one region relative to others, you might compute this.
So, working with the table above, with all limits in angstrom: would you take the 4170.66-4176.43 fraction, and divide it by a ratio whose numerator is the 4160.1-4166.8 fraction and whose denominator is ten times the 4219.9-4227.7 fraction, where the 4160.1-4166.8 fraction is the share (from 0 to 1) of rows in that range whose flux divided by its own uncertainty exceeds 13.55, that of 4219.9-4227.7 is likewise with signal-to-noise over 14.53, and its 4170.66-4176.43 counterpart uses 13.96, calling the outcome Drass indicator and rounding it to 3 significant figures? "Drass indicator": 13.1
